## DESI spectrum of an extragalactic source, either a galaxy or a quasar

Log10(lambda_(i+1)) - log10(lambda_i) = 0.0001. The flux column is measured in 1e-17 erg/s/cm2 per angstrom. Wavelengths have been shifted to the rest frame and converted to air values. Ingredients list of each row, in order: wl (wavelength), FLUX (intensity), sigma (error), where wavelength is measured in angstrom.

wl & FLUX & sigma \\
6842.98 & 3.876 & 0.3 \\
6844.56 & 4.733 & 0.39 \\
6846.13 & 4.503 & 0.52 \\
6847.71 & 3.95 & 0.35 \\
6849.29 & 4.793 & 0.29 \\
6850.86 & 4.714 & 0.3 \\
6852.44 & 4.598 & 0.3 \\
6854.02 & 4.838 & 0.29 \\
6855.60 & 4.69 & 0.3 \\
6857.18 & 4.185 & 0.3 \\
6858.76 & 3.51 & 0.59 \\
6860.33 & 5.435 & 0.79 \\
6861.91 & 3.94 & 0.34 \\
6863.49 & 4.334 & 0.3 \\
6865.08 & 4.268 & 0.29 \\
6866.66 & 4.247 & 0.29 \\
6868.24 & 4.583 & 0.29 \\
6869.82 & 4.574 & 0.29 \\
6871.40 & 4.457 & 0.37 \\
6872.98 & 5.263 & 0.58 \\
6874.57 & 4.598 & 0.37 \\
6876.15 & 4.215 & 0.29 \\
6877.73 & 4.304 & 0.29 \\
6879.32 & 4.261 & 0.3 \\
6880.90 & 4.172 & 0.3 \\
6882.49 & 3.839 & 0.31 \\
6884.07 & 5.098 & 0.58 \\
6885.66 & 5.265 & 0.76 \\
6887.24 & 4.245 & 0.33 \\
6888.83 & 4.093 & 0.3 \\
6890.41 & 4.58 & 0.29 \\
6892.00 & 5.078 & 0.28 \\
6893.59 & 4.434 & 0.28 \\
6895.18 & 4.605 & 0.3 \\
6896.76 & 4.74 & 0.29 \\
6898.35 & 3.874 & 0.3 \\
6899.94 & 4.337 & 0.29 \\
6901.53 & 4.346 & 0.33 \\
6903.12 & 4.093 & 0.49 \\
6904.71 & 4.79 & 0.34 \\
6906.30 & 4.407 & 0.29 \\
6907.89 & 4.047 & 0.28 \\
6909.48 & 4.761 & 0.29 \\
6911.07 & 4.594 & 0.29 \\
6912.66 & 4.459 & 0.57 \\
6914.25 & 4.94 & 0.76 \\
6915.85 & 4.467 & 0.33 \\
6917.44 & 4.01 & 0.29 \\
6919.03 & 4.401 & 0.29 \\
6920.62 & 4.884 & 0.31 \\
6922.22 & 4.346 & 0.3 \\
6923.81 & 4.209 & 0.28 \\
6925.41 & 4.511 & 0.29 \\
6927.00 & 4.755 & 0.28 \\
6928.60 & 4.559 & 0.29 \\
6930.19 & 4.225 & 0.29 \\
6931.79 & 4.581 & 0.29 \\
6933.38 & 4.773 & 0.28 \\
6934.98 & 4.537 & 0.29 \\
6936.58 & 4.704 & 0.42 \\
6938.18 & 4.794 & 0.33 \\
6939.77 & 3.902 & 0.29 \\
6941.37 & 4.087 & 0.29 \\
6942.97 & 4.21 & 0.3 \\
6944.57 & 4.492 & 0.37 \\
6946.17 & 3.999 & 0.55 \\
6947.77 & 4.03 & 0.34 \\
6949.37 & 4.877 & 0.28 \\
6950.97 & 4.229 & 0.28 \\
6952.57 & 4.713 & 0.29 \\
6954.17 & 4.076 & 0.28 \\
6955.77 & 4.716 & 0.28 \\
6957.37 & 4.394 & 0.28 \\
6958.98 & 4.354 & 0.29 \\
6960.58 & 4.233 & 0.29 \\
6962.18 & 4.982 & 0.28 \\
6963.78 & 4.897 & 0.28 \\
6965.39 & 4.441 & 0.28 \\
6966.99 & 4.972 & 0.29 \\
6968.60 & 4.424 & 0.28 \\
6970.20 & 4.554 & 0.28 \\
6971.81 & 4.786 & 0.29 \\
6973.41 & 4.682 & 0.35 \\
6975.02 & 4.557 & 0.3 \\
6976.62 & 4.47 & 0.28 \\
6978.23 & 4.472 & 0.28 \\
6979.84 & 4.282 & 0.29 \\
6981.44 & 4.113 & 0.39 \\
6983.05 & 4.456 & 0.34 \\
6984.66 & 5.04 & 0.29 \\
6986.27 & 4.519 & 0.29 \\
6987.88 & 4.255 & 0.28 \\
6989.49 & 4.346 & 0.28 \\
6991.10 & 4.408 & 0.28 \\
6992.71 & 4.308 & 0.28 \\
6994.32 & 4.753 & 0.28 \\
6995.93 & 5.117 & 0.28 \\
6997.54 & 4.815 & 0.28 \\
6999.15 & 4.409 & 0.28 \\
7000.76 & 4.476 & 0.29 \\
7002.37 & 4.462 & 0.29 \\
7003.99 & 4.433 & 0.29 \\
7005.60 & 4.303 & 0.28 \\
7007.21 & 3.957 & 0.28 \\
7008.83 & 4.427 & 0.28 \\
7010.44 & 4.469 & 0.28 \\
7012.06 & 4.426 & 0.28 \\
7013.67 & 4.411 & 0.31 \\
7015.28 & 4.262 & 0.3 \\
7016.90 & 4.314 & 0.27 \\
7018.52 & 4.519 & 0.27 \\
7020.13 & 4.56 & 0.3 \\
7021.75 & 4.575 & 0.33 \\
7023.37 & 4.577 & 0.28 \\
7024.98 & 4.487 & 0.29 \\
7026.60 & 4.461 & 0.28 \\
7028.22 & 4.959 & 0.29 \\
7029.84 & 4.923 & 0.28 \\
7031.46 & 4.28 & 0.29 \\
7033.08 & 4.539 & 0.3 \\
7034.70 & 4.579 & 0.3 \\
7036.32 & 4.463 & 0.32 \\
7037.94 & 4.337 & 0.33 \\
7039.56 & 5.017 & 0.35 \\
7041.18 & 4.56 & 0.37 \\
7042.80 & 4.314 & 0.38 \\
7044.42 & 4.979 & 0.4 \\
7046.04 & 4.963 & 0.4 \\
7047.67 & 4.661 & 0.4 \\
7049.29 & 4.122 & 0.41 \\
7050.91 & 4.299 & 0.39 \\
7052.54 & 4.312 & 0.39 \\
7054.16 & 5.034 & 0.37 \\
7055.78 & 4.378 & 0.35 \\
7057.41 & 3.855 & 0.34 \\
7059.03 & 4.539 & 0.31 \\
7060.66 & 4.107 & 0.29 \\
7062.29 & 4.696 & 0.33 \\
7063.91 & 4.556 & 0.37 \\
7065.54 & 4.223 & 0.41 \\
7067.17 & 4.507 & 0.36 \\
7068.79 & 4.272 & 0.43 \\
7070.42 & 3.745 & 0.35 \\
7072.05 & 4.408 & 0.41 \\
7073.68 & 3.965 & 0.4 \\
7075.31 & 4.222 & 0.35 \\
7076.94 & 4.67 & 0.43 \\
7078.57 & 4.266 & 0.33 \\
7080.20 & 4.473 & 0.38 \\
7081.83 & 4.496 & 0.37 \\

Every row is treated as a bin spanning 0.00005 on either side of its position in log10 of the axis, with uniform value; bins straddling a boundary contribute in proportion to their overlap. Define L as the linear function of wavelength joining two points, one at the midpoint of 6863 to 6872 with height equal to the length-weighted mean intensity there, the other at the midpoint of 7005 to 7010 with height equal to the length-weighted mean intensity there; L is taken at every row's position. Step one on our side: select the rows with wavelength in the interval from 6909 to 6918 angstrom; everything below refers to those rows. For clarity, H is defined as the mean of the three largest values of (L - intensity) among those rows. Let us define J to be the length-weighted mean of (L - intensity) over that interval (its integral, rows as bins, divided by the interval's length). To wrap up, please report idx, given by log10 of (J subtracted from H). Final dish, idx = -0.64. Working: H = 0.04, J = -0.19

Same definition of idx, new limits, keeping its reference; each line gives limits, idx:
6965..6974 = -0.74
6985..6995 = -0.82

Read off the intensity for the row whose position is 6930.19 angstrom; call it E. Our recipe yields 4.225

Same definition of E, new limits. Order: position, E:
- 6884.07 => 5.098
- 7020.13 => 4.56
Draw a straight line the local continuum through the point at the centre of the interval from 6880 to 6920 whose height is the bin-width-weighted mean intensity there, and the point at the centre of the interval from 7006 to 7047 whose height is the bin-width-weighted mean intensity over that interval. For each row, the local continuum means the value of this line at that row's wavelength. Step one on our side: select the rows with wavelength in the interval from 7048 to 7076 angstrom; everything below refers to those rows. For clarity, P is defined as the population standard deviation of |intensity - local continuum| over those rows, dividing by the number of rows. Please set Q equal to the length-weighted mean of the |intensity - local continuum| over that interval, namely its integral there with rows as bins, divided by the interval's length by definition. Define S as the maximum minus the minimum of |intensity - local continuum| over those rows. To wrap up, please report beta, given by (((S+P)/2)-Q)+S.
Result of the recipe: 1.01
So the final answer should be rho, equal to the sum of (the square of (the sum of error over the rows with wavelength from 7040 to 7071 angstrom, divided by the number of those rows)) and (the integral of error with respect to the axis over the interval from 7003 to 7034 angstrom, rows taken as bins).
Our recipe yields 9.1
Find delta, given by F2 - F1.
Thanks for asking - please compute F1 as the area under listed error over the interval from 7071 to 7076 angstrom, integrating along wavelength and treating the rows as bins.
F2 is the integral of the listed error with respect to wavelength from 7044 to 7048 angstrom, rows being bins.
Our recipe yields -0.3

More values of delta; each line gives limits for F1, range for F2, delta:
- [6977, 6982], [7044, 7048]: 0.0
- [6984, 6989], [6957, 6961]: -0.3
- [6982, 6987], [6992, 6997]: -0.2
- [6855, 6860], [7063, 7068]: -0.3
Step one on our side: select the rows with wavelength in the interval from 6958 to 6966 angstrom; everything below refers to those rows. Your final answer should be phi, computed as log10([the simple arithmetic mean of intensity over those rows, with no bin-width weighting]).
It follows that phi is 0.661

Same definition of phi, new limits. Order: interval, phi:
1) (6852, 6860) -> 0.640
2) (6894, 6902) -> 0.642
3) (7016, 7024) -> 0.654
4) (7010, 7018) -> 0.641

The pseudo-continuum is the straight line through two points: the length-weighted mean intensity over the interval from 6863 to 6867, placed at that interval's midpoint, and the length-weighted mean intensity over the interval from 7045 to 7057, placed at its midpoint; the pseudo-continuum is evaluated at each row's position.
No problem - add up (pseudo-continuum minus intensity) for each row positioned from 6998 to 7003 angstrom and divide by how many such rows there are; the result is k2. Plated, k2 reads 0.01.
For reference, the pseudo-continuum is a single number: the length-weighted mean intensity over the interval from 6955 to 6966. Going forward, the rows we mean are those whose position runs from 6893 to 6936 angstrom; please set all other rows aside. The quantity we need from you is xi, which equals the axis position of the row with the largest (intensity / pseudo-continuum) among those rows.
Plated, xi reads 6914.25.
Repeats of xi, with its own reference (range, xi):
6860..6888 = 6860.33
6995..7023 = 6995.93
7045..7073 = 7054.16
